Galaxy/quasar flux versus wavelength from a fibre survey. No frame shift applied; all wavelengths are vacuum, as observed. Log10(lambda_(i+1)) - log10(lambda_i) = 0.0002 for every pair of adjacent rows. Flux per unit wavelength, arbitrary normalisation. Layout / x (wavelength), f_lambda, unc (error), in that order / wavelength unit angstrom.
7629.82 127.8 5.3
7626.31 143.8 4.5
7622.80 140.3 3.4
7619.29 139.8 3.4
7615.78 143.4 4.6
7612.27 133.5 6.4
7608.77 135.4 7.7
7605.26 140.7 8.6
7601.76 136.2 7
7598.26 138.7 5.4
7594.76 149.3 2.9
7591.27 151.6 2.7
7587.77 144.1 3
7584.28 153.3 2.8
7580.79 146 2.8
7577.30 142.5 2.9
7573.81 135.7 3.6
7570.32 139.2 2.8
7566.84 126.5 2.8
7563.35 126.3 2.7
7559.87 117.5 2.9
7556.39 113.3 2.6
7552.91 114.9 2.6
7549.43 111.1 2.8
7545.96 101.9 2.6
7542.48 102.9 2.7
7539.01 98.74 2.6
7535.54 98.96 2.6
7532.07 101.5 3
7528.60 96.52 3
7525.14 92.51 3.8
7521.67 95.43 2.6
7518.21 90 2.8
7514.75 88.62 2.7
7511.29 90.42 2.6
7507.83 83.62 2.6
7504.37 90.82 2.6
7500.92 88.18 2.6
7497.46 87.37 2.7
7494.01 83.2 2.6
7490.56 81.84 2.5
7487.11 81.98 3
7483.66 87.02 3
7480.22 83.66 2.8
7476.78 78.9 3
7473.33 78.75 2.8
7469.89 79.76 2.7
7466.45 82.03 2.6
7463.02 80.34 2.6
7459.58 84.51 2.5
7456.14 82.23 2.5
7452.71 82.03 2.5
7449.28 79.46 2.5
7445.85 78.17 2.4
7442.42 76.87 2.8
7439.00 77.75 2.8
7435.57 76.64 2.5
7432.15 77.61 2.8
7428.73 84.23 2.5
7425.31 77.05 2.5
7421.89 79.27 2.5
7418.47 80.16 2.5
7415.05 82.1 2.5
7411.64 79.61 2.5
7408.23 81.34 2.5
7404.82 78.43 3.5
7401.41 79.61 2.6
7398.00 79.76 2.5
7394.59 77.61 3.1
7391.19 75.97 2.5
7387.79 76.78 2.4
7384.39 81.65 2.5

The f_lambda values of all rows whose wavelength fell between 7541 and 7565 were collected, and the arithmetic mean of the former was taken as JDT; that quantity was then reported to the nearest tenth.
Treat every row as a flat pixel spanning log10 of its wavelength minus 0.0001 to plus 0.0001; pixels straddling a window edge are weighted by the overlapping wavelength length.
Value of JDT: 112.6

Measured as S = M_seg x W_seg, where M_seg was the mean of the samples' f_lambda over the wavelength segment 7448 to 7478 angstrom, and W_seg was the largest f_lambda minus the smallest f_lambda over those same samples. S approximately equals 466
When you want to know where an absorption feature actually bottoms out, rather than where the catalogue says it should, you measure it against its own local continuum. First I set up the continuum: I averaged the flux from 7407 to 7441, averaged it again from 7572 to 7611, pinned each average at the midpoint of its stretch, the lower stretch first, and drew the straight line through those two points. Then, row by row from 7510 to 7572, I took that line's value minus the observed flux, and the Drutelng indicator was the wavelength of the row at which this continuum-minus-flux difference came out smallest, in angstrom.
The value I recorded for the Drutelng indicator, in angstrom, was 7570.32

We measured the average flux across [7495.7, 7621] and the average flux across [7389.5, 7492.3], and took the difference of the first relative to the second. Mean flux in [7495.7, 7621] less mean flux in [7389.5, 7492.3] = 38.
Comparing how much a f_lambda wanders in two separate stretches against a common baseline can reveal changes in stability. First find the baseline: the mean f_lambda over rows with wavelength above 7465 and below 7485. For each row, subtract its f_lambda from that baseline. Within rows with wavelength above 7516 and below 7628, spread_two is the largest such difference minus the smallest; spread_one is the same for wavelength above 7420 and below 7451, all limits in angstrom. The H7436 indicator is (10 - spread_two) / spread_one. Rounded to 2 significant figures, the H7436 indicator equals -7.0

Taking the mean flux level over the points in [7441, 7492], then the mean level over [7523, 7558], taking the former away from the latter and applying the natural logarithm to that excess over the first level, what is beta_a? 3.1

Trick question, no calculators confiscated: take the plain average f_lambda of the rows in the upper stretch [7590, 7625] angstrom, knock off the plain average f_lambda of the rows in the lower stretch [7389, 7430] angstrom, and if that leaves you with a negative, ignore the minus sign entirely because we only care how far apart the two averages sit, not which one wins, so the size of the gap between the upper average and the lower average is 61.3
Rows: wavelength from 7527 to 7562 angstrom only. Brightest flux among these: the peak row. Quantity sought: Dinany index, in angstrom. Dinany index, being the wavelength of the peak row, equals 7559.87 angstrom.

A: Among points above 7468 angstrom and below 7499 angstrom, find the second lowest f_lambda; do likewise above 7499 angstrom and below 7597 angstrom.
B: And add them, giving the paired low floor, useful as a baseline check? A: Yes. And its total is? 167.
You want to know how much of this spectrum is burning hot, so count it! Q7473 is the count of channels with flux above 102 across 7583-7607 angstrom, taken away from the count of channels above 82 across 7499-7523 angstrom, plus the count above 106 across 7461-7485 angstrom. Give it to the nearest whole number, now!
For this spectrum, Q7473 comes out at 0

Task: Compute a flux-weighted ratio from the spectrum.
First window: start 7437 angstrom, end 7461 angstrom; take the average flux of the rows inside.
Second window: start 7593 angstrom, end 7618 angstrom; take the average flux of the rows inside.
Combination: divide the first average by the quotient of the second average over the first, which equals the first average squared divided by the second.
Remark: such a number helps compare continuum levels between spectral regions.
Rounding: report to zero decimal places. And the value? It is 46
